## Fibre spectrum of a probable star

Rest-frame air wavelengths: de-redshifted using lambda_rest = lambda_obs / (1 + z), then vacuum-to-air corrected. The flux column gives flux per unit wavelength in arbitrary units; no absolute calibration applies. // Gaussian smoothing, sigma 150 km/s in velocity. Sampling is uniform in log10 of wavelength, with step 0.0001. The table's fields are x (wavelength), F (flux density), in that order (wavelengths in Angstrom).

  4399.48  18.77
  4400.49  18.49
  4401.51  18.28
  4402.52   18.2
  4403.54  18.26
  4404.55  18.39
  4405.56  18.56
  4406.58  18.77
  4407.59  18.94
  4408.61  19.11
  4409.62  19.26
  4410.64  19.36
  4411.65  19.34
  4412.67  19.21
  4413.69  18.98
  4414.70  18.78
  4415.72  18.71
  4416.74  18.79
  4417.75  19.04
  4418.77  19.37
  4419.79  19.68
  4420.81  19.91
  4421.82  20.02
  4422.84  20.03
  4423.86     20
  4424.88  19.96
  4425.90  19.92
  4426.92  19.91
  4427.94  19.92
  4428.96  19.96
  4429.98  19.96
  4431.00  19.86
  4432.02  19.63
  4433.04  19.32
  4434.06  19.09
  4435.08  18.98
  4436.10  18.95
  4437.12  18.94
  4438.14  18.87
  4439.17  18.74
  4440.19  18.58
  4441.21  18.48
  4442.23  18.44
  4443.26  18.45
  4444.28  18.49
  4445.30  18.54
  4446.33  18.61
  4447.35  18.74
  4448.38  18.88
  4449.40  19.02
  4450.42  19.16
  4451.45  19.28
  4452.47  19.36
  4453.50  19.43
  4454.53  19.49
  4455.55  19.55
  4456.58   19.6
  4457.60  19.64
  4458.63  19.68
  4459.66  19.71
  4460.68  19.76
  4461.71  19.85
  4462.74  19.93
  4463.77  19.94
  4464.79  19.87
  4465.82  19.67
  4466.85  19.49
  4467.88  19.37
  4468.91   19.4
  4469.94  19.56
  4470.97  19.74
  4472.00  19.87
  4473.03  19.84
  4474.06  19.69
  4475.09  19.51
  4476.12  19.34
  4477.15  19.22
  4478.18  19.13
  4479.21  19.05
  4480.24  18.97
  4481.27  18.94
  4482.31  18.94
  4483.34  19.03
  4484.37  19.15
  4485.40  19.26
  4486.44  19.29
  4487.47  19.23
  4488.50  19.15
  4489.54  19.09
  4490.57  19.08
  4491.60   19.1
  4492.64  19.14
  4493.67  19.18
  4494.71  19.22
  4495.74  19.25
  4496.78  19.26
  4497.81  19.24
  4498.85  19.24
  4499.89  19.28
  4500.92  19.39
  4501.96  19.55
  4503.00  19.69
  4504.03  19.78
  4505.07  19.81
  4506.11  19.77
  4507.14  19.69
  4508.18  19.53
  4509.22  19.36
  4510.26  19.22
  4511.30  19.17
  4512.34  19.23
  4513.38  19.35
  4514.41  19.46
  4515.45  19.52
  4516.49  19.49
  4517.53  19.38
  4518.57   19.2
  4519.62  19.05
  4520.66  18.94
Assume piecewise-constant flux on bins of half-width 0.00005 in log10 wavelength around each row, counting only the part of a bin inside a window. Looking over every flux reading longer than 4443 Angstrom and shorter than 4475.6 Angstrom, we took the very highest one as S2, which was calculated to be 19.94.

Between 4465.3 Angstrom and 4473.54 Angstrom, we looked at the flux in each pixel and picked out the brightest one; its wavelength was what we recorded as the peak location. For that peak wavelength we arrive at 4472.00 Angstrom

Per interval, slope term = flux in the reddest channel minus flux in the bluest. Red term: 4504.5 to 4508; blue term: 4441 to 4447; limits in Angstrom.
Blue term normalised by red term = -1.1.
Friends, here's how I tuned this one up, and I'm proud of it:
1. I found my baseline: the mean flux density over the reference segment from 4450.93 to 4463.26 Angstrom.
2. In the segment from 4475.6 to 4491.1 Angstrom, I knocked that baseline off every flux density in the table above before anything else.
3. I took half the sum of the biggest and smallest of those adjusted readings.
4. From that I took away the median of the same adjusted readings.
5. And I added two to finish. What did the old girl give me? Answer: 2.01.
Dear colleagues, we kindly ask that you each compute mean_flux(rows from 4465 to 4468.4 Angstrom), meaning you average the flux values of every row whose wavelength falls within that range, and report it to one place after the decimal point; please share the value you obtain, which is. 19.5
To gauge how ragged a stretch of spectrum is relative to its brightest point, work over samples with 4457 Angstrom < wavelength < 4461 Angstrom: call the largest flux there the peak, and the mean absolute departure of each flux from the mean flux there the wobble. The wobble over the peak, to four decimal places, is 0.0019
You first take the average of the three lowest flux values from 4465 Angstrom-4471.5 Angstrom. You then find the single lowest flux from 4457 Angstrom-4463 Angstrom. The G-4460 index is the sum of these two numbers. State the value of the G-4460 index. 39.1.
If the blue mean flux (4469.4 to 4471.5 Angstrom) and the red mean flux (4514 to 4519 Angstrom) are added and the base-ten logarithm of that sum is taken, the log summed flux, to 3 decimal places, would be 1.592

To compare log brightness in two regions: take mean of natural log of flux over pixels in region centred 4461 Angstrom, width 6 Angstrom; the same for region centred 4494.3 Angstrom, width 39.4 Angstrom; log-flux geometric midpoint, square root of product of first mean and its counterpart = 2.97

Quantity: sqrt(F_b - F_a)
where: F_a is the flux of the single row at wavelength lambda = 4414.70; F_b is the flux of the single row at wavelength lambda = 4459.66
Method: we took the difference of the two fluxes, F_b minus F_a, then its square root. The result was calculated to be 0.96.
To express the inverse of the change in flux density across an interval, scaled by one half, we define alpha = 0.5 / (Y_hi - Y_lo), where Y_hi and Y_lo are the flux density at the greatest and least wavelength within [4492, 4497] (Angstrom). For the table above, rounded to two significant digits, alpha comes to 4.2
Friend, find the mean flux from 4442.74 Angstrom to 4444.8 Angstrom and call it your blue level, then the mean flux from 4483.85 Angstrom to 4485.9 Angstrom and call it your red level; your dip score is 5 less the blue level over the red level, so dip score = 4.04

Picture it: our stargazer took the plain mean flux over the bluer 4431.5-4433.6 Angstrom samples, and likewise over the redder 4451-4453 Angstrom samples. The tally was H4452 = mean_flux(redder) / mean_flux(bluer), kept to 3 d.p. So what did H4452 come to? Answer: 0.992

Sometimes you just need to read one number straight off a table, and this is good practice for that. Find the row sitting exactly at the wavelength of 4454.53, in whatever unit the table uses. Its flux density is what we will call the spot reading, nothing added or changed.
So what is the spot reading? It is 19.49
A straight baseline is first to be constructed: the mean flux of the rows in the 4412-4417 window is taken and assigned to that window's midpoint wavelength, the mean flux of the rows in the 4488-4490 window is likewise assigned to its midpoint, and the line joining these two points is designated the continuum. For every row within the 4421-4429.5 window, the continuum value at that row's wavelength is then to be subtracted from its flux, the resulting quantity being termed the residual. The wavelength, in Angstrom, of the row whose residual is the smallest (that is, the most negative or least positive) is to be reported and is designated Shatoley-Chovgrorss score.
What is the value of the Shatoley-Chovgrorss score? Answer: 4426.92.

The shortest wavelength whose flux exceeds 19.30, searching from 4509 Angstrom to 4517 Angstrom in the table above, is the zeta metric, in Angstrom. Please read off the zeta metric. 4509.22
